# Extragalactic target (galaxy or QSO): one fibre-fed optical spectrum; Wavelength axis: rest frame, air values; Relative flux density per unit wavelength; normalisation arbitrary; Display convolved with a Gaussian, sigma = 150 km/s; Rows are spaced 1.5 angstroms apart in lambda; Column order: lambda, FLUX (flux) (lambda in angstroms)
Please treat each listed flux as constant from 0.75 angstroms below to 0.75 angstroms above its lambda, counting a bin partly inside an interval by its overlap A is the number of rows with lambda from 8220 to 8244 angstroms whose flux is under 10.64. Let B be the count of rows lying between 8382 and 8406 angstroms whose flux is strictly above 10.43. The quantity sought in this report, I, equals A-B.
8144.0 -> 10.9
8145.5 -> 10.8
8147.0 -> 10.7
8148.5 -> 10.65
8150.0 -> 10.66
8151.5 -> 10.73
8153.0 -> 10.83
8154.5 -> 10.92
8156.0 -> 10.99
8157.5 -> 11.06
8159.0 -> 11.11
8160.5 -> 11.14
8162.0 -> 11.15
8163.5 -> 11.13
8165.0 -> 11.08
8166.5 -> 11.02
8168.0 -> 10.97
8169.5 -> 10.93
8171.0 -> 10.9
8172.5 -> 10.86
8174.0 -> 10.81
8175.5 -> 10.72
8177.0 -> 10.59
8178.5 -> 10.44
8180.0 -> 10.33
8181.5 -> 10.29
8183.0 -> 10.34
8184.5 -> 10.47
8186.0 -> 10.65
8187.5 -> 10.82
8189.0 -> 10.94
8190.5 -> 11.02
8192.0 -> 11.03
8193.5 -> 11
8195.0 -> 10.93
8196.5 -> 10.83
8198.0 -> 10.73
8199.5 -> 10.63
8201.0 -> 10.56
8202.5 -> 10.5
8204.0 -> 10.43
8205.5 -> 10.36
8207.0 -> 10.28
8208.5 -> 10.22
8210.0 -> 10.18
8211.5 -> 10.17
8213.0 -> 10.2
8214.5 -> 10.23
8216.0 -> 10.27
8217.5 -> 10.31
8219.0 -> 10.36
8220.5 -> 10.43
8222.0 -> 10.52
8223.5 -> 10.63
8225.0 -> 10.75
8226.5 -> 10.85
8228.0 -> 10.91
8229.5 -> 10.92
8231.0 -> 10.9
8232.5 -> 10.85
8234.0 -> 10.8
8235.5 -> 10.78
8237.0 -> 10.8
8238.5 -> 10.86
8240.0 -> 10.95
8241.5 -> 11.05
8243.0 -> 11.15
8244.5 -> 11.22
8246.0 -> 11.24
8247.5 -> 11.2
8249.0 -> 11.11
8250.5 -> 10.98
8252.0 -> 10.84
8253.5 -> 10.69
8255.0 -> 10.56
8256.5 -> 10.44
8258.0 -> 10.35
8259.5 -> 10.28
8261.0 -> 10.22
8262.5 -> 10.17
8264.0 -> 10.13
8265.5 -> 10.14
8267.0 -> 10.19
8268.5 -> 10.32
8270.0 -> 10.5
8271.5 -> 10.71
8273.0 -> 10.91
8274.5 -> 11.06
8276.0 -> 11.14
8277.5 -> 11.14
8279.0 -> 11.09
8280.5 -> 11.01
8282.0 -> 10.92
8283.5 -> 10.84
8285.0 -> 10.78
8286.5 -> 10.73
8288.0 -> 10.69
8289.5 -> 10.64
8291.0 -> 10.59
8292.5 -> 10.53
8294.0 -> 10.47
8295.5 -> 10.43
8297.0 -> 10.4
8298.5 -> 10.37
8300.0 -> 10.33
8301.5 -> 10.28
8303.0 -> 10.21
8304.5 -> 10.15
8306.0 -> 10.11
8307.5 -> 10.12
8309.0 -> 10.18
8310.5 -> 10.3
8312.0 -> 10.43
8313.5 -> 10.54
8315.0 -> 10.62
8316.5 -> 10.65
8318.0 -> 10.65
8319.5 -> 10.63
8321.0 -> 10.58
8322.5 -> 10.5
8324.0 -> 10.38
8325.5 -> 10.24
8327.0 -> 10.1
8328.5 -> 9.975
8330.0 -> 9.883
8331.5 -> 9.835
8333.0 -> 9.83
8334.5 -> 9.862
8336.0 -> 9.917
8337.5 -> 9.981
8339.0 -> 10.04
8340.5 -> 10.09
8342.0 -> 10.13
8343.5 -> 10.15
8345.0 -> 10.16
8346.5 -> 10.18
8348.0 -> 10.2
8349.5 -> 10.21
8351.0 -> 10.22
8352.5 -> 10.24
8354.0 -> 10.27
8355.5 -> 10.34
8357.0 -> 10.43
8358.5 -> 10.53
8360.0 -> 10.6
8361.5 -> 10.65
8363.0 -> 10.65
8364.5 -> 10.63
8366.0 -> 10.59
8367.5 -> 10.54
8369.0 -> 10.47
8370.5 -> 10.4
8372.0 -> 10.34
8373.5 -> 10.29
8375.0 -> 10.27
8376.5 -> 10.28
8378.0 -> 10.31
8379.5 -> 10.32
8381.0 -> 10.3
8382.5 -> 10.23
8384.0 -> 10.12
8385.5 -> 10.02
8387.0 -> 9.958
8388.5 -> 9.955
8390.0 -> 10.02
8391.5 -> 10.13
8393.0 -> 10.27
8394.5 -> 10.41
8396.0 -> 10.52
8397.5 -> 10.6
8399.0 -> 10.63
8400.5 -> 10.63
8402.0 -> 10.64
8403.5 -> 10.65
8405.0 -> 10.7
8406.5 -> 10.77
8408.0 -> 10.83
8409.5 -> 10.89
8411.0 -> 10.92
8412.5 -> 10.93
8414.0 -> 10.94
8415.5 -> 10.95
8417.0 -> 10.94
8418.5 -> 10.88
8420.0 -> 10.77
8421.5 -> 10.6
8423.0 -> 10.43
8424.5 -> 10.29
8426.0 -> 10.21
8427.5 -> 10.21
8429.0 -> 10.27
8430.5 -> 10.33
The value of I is -4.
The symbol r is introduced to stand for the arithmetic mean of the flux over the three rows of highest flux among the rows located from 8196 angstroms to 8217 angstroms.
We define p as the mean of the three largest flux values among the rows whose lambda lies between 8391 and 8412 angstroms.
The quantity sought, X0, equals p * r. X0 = 117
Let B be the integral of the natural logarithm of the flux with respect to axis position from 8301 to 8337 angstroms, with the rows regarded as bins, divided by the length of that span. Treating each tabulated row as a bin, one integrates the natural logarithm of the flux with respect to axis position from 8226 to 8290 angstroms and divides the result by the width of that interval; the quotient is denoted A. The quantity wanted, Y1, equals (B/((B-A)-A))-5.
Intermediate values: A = 2.38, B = 2.33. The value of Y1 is -5.96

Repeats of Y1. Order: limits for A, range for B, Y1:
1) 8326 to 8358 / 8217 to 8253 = -6.06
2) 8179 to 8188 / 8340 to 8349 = -5.97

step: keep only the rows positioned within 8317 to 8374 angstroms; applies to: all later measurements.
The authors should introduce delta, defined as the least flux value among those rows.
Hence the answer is 9.83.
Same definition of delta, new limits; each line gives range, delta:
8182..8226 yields 10.17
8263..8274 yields 10.13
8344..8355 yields 10.16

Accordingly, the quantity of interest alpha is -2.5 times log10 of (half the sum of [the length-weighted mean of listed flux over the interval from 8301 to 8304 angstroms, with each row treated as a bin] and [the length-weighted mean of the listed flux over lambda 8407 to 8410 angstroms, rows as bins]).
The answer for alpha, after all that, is -2.56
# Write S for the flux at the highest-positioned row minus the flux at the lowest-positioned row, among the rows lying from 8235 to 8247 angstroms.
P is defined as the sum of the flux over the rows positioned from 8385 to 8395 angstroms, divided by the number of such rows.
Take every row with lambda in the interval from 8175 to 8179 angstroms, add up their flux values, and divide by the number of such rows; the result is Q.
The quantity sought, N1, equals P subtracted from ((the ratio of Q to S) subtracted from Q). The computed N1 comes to -23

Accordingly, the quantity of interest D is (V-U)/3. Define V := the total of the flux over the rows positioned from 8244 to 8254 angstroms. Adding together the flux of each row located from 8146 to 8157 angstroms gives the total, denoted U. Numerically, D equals 0.6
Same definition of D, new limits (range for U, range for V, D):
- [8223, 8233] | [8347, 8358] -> -1.3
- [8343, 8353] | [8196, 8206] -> 0.9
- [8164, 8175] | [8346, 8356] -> -1.6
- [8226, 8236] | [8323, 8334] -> -1.9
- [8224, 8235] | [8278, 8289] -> 0.0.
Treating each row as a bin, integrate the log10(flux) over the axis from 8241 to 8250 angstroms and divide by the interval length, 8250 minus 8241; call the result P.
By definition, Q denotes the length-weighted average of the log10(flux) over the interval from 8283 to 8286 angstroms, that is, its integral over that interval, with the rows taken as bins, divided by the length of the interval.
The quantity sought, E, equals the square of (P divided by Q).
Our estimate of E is 1.03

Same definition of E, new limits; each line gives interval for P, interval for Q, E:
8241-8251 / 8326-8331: 1.10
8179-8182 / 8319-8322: 0.98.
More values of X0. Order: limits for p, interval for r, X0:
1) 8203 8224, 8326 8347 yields 107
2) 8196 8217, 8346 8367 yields 114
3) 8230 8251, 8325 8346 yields 114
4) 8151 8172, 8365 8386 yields 117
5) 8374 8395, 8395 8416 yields 113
